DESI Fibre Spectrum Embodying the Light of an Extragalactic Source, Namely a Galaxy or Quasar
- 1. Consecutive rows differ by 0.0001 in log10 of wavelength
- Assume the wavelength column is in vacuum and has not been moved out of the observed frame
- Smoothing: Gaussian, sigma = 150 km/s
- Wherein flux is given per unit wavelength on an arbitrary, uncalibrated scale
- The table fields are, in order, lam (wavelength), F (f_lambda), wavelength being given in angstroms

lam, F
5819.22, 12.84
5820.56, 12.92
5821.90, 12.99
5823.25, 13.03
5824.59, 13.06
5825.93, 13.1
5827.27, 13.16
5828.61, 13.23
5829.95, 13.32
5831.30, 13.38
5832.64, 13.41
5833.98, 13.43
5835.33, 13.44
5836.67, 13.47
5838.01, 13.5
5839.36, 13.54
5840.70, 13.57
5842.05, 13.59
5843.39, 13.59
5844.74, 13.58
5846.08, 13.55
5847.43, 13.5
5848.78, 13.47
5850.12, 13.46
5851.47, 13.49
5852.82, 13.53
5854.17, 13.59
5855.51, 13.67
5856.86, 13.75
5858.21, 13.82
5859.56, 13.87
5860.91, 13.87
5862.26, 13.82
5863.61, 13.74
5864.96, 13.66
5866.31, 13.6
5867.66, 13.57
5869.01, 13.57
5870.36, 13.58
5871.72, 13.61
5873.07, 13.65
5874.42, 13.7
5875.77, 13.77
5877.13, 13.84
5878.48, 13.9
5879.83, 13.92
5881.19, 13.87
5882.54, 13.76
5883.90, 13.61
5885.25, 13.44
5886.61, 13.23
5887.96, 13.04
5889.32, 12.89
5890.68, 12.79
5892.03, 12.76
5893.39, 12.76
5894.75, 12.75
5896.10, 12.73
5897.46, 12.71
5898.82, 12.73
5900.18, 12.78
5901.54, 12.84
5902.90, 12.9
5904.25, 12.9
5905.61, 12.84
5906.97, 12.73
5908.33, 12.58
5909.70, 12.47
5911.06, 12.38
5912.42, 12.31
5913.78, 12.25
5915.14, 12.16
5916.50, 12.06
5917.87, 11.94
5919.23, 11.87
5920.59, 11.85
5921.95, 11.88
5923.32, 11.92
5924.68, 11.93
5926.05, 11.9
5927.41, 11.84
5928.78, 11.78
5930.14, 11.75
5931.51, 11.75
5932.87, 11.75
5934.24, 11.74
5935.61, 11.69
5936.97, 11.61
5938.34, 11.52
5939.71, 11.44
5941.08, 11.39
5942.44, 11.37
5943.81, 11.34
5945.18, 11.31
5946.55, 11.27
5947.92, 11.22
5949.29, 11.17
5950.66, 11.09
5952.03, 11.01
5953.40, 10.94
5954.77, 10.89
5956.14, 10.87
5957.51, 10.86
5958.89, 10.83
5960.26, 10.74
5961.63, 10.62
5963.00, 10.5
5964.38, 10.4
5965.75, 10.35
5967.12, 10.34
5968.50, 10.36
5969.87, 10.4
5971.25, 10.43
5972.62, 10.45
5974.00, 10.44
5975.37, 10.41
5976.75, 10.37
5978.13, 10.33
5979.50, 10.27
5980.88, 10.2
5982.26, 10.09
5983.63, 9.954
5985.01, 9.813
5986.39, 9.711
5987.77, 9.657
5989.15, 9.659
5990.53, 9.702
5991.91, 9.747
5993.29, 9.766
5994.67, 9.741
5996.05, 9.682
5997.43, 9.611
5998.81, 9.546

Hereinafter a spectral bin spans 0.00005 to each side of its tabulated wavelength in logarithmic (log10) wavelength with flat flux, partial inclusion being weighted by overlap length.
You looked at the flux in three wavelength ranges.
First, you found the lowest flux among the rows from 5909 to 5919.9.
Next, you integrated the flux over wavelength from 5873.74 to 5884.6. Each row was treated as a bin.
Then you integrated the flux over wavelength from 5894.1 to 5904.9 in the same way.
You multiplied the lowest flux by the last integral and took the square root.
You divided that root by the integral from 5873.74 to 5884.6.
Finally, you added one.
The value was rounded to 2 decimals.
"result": 1.27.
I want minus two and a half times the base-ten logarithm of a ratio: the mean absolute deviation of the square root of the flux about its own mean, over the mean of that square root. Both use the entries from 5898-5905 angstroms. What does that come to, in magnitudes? 6.58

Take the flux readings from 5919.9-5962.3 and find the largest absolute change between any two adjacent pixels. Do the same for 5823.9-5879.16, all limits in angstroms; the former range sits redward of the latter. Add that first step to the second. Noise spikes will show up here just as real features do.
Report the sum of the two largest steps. 0.210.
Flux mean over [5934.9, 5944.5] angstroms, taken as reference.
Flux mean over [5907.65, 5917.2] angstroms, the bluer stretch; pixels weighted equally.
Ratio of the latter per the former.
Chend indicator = 1.07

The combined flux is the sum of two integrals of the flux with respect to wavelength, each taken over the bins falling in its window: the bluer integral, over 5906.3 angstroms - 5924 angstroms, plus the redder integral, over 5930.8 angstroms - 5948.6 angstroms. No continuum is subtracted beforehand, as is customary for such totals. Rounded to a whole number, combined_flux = 420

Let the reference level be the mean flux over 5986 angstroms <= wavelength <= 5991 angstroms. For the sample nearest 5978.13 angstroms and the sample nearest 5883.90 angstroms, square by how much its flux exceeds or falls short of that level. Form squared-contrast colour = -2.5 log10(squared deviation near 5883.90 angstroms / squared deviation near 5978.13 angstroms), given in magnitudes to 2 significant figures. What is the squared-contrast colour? -3.9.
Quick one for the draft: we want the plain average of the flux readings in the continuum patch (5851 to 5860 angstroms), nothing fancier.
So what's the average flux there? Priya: 13.7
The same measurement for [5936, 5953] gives 11.3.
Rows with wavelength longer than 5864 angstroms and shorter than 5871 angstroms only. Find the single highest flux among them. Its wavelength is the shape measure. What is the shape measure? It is 5864.96 angstroms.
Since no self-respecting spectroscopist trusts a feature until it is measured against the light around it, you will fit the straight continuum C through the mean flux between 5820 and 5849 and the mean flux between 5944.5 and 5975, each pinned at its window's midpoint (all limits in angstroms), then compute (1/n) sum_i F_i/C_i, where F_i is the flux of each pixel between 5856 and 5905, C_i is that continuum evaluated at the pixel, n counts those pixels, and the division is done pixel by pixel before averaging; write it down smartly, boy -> 1.08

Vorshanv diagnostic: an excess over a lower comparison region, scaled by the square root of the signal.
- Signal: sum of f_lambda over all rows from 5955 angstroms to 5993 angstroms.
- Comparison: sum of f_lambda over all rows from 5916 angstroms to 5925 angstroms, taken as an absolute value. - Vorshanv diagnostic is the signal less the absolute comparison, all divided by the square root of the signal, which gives 11.6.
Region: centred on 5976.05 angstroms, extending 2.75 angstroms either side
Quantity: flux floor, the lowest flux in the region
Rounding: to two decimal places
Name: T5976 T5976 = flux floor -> 10.33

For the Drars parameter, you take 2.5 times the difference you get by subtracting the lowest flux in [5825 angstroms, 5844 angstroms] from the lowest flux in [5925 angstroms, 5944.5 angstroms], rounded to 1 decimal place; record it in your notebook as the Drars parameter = -4.4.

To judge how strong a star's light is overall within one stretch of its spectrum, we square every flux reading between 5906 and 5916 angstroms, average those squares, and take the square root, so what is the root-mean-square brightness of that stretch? 12.4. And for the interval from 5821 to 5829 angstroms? 13.1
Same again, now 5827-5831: 13.2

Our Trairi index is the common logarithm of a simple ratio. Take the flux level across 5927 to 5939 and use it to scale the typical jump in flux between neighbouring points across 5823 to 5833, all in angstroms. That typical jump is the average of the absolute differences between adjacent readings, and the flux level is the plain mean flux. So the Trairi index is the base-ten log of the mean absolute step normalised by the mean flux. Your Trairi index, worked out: -2.3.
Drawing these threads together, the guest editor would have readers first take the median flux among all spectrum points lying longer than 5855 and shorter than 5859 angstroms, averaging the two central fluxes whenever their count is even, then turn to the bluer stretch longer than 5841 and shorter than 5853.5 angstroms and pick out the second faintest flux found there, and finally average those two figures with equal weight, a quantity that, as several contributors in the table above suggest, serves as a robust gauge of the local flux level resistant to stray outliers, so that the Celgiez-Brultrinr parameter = 13.6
